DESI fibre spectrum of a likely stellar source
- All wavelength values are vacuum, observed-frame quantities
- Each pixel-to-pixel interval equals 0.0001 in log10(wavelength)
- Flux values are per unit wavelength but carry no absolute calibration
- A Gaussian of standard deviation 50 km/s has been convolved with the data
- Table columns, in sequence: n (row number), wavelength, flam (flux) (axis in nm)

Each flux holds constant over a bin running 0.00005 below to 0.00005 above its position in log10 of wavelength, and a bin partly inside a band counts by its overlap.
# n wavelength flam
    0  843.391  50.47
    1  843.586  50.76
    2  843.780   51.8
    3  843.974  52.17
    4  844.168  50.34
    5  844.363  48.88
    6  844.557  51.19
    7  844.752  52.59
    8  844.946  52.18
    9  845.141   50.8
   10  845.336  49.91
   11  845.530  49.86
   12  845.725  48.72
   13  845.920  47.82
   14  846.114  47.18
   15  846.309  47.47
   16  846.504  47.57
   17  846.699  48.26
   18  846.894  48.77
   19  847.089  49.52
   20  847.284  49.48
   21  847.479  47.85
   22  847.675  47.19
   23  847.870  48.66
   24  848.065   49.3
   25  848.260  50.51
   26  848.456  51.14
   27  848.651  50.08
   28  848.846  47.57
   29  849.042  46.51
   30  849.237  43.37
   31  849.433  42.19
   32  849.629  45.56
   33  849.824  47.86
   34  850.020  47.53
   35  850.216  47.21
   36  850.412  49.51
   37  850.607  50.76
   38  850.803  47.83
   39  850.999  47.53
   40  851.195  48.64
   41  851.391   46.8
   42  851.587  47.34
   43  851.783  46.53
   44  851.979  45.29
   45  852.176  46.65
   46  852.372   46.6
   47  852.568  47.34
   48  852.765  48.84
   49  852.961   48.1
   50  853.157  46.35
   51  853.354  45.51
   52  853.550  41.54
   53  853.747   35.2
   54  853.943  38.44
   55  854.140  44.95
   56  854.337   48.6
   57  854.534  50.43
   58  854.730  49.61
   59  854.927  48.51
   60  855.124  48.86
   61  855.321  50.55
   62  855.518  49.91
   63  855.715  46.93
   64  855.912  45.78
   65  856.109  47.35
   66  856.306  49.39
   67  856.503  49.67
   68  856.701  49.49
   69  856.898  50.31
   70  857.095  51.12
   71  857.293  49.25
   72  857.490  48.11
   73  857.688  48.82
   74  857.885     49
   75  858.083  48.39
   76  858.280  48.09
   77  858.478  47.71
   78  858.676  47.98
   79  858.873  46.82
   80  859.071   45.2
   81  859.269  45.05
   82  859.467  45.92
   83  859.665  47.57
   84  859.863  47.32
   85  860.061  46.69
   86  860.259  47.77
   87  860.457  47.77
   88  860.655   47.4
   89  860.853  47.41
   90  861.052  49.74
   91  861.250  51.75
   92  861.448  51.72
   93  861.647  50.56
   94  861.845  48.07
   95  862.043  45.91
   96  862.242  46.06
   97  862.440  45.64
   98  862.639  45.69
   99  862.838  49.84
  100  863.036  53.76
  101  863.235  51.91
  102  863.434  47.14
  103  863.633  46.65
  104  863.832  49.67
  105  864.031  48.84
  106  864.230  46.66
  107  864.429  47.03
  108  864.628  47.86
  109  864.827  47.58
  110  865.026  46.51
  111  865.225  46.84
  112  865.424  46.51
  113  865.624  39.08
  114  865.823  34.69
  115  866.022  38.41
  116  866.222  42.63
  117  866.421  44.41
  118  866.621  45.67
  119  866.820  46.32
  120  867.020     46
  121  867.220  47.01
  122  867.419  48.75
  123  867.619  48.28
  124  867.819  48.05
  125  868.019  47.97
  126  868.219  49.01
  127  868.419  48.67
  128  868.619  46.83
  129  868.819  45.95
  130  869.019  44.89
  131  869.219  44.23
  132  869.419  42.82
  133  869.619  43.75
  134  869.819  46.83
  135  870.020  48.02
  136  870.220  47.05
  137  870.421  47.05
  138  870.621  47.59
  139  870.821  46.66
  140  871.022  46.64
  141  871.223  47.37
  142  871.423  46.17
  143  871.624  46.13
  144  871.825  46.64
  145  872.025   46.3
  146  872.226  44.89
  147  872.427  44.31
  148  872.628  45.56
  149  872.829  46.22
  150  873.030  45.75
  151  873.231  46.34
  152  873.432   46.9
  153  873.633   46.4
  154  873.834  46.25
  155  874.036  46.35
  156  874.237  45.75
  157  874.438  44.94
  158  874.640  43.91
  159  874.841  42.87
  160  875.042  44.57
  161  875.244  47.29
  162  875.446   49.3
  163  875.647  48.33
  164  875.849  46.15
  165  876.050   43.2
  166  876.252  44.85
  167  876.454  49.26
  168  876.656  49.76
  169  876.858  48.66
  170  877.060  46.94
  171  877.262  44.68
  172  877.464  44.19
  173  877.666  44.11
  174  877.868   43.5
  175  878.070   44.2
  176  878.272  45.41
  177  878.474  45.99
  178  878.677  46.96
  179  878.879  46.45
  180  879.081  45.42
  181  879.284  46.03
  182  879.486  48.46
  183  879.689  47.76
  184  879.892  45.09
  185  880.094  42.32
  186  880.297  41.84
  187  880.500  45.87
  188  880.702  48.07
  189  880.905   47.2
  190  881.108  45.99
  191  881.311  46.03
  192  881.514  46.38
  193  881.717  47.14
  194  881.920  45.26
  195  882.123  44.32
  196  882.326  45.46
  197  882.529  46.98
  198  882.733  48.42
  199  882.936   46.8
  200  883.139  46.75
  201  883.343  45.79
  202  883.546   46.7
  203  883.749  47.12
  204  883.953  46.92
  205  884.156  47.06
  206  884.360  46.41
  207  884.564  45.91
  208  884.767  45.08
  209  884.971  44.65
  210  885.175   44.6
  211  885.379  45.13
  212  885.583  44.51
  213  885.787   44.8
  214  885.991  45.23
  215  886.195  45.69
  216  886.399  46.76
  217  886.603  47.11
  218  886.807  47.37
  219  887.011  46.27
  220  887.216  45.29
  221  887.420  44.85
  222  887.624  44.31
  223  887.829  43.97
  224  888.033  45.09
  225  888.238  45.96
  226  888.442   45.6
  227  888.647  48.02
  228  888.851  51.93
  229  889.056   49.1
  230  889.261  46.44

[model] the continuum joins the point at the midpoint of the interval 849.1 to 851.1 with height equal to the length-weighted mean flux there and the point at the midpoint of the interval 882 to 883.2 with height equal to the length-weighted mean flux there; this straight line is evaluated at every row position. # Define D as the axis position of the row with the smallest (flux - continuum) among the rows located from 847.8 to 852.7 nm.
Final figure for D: 849.433 nm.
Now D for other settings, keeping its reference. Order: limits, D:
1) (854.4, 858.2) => 855.912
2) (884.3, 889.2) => 887.829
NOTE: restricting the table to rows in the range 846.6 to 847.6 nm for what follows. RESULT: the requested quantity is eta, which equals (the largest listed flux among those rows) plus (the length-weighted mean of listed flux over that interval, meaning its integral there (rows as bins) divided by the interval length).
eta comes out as 98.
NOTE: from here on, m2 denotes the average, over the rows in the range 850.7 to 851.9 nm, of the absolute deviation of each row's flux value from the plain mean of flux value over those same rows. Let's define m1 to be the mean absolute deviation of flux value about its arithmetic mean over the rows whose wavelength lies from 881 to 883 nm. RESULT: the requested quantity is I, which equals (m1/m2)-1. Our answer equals 0.6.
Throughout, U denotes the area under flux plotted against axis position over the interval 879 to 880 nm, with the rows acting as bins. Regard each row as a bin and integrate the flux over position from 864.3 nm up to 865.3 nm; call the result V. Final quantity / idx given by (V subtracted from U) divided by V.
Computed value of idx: -0.01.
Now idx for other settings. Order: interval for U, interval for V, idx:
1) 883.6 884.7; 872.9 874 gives 0.01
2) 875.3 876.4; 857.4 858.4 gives 0.06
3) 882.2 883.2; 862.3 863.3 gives -0.05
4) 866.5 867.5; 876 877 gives -0.01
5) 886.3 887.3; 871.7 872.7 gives 0.02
